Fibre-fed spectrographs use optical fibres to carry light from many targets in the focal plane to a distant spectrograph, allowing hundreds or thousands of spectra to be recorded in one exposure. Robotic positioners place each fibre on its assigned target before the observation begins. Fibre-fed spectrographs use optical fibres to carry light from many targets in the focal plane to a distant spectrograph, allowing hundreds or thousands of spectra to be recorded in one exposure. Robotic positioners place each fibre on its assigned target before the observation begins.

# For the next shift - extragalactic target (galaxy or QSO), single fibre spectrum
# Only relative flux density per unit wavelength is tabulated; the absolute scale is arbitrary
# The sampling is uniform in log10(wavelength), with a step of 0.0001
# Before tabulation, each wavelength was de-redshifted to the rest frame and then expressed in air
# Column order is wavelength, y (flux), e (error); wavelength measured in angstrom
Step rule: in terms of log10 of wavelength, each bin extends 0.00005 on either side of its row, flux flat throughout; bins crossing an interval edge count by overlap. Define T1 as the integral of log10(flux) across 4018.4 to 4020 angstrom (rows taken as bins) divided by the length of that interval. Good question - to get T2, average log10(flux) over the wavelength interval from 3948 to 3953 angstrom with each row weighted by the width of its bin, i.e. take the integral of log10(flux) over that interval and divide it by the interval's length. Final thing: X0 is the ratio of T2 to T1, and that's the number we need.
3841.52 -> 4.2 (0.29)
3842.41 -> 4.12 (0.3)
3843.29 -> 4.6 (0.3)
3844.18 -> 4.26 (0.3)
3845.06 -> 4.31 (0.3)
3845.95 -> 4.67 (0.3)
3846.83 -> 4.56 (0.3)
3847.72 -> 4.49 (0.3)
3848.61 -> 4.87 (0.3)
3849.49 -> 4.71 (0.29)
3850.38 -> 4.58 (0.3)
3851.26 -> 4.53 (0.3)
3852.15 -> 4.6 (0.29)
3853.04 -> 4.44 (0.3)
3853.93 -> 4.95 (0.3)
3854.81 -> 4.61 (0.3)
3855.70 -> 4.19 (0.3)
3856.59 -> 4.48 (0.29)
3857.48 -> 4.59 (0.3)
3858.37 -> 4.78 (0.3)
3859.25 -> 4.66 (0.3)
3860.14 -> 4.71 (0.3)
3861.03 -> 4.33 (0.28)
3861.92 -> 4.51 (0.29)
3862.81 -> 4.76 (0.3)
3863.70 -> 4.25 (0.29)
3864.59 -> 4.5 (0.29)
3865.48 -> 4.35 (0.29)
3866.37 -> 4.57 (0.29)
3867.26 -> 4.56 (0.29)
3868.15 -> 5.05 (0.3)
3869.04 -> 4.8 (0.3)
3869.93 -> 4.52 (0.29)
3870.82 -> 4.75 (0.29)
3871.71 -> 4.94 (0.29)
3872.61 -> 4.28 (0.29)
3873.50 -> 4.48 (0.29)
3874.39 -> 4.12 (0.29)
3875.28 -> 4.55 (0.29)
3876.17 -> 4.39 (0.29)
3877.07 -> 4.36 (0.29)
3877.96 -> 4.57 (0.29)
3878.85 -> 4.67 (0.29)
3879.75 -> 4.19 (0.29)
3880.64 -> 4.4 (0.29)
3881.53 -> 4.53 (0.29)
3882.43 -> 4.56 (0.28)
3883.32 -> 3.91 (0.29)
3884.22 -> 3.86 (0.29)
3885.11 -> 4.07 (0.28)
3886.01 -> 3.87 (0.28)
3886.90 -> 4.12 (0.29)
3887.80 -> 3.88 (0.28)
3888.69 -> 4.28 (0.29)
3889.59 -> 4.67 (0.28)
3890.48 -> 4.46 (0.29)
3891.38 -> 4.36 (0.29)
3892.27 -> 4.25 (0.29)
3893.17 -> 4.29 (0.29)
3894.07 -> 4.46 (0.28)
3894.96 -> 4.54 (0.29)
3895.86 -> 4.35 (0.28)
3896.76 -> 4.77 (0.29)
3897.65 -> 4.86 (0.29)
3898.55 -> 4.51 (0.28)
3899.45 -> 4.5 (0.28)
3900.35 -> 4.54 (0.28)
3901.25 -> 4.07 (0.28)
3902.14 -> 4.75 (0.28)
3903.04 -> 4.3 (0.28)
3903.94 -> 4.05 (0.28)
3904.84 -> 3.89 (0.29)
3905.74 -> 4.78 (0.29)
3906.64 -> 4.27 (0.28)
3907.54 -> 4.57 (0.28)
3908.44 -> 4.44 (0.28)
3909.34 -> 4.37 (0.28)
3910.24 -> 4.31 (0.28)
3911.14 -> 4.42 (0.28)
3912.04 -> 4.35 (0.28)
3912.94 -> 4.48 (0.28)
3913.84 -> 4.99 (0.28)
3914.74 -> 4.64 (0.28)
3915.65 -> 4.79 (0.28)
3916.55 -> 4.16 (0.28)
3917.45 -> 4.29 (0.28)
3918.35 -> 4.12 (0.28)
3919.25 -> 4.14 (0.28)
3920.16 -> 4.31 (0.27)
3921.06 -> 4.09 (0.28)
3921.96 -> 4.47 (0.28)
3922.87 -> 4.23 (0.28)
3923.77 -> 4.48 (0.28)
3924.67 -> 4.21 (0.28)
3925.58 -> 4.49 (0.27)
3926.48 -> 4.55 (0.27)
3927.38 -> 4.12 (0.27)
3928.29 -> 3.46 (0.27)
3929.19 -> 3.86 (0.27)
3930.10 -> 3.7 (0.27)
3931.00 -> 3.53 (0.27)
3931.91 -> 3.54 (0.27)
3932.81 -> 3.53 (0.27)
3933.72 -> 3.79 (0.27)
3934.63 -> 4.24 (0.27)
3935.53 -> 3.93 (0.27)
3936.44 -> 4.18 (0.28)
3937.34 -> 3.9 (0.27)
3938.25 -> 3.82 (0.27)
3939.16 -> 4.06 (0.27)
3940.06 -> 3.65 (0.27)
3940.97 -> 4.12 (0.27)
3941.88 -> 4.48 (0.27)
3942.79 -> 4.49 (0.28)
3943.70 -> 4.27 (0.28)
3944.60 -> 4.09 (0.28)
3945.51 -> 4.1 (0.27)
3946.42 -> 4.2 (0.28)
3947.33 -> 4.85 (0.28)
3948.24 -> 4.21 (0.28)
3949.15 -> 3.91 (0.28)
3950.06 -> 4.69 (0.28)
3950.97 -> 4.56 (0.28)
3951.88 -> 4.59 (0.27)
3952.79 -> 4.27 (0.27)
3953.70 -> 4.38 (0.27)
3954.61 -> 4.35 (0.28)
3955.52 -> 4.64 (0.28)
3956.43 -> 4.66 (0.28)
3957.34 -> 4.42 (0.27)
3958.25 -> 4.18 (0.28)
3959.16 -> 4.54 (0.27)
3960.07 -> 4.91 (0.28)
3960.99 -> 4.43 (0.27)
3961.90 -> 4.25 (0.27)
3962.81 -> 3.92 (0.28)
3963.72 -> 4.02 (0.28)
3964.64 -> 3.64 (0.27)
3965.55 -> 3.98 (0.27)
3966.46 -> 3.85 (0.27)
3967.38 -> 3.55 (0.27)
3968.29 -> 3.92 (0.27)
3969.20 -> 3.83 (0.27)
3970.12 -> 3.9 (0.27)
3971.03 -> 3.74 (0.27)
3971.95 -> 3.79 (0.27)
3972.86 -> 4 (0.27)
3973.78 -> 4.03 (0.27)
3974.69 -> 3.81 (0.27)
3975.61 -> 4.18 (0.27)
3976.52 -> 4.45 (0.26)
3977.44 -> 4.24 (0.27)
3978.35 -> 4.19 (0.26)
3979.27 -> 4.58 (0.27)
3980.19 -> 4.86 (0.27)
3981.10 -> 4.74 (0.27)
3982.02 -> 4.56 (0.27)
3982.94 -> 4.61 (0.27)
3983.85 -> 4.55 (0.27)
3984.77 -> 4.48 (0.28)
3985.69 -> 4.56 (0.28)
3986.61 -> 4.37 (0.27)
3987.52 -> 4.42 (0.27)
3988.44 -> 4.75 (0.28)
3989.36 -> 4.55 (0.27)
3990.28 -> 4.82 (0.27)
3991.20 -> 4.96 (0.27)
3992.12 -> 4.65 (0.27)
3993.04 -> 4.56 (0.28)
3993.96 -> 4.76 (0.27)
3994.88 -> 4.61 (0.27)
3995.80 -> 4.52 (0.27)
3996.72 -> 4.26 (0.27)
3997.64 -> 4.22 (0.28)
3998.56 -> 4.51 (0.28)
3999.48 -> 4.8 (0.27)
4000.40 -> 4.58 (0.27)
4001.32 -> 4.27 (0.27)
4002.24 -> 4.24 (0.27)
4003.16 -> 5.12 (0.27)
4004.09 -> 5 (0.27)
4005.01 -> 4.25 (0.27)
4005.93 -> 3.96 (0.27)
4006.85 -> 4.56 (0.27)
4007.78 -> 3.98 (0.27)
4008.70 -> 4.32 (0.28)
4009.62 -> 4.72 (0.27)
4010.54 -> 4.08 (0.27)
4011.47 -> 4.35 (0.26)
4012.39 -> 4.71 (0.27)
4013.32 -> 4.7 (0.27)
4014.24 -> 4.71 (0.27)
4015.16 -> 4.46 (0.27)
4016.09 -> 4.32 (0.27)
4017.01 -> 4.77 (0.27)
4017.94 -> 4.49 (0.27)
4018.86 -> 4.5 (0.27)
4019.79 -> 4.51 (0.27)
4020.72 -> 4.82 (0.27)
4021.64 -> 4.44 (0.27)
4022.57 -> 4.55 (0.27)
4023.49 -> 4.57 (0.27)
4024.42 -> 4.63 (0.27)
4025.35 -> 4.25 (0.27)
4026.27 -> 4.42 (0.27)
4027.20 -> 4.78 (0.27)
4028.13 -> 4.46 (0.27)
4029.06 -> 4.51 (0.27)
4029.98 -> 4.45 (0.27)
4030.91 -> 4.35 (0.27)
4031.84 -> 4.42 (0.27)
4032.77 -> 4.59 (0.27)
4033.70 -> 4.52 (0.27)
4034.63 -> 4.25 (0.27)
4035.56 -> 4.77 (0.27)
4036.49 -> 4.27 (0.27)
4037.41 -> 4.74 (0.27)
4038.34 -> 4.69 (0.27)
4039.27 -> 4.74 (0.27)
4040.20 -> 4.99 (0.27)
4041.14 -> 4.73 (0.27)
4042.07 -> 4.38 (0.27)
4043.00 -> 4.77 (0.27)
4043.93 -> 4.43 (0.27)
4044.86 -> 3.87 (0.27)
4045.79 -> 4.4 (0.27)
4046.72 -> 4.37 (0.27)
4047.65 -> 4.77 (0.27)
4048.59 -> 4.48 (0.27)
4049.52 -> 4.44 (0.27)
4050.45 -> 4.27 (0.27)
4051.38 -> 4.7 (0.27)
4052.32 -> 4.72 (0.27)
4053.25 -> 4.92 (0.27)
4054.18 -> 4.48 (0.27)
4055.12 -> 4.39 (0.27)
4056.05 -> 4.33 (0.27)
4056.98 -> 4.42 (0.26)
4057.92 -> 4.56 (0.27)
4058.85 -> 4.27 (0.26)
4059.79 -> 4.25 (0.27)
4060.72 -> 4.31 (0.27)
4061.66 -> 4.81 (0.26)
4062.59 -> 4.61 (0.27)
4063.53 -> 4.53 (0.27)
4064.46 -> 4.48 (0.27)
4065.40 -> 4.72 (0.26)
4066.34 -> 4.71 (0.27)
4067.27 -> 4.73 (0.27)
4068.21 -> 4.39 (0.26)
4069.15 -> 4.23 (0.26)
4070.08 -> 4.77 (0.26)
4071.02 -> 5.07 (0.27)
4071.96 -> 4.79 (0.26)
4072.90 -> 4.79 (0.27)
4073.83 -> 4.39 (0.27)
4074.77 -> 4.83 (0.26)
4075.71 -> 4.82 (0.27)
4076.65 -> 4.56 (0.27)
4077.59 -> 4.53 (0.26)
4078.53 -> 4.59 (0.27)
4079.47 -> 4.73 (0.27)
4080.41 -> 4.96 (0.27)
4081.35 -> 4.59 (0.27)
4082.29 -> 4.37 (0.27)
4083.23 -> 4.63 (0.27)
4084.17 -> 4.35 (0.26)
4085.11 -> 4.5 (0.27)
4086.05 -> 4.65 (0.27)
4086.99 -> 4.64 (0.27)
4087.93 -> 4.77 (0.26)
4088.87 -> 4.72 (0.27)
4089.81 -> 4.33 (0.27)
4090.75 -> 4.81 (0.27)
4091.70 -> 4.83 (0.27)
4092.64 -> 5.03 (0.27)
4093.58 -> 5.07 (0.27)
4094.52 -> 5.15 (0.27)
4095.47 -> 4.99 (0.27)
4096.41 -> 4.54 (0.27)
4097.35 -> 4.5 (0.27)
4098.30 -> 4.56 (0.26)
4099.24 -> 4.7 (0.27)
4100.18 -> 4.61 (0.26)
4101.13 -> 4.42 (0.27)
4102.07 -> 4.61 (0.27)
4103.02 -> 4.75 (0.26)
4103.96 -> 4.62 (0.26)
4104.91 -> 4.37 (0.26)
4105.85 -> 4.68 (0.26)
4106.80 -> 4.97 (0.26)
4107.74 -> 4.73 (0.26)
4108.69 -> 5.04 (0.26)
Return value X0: 0.98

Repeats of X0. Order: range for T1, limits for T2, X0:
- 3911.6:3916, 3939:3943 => 0.93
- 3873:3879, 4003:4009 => 0.99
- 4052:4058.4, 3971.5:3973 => 0.90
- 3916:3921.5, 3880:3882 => 1.04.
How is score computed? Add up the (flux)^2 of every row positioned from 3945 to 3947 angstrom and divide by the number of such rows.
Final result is 17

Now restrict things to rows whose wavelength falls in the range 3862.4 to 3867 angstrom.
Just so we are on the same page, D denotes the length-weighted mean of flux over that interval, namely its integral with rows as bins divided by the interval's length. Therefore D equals 4.49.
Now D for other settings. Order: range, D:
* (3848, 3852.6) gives 4.65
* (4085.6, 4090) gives 4.65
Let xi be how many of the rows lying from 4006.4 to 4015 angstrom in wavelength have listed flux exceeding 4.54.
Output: 5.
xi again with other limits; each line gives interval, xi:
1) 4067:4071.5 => 3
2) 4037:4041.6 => 5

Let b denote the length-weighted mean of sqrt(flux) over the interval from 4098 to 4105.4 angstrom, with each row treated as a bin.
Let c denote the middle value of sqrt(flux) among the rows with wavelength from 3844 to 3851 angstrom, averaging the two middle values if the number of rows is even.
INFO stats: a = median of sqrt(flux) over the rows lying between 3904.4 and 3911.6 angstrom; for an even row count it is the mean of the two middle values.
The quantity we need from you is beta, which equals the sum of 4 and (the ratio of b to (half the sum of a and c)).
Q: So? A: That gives 5.01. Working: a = 2.10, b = 2.14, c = 2.14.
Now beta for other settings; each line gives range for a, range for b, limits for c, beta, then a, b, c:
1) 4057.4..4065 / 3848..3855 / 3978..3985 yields 5.01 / 2.12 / 2.16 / 2.14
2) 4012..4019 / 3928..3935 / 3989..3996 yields 4.90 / 2.14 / 1.92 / 2.15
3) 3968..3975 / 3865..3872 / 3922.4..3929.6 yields 5.08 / 1.97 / 2.17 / 2.05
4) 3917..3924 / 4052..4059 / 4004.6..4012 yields 5.03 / 2.06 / 2.13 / 2.07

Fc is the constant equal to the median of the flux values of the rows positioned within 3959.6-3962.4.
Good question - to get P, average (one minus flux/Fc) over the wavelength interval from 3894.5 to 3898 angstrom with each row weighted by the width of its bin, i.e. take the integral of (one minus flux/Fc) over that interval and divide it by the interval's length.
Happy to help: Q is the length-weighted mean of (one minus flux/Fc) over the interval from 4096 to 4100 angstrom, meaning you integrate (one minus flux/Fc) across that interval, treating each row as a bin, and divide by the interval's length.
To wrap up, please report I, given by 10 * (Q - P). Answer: 0.1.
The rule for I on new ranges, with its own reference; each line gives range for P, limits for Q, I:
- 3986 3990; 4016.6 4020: -0.1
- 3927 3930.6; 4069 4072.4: -2.2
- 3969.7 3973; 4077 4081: -1.9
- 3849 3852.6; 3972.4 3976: 1.4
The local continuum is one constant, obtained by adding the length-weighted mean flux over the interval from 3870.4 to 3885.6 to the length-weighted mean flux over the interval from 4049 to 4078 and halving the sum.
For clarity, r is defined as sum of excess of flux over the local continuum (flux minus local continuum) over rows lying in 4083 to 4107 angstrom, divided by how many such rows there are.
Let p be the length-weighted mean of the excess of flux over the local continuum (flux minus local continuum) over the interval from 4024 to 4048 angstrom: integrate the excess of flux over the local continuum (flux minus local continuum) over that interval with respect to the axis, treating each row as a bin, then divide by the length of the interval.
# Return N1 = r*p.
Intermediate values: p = 0.039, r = 0.20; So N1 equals 0.008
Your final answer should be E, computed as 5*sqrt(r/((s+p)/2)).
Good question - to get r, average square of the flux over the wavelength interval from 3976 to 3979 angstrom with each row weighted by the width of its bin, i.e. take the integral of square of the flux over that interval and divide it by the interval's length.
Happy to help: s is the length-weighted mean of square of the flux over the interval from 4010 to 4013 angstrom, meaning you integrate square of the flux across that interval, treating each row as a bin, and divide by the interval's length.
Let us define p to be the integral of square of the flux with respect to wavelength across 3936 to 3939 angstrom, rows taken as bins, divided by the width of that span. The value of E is 5.14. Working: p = 15.8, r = 19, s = 19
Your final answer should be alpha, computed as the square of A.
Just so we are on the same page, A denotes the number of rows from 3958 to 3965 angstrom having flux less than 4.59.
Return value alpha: 49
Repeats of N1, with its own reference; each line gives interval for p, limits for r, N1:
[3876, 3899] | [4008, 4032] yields -0.004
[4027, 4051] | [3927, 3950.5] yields -0.016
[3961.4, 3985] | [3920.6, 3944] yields 0.148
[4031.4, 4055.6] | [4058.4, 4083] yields 0.008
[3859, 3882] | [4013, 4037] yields 0.002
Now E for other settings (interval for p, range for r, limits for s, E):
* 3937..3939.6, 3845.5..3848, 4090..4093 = 5.20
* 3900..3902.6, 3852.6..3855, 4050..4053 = 5.17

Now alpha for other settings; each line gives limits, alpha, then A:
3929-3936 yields 64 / 8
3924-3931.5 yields 64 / 8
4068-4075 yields 9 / 3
